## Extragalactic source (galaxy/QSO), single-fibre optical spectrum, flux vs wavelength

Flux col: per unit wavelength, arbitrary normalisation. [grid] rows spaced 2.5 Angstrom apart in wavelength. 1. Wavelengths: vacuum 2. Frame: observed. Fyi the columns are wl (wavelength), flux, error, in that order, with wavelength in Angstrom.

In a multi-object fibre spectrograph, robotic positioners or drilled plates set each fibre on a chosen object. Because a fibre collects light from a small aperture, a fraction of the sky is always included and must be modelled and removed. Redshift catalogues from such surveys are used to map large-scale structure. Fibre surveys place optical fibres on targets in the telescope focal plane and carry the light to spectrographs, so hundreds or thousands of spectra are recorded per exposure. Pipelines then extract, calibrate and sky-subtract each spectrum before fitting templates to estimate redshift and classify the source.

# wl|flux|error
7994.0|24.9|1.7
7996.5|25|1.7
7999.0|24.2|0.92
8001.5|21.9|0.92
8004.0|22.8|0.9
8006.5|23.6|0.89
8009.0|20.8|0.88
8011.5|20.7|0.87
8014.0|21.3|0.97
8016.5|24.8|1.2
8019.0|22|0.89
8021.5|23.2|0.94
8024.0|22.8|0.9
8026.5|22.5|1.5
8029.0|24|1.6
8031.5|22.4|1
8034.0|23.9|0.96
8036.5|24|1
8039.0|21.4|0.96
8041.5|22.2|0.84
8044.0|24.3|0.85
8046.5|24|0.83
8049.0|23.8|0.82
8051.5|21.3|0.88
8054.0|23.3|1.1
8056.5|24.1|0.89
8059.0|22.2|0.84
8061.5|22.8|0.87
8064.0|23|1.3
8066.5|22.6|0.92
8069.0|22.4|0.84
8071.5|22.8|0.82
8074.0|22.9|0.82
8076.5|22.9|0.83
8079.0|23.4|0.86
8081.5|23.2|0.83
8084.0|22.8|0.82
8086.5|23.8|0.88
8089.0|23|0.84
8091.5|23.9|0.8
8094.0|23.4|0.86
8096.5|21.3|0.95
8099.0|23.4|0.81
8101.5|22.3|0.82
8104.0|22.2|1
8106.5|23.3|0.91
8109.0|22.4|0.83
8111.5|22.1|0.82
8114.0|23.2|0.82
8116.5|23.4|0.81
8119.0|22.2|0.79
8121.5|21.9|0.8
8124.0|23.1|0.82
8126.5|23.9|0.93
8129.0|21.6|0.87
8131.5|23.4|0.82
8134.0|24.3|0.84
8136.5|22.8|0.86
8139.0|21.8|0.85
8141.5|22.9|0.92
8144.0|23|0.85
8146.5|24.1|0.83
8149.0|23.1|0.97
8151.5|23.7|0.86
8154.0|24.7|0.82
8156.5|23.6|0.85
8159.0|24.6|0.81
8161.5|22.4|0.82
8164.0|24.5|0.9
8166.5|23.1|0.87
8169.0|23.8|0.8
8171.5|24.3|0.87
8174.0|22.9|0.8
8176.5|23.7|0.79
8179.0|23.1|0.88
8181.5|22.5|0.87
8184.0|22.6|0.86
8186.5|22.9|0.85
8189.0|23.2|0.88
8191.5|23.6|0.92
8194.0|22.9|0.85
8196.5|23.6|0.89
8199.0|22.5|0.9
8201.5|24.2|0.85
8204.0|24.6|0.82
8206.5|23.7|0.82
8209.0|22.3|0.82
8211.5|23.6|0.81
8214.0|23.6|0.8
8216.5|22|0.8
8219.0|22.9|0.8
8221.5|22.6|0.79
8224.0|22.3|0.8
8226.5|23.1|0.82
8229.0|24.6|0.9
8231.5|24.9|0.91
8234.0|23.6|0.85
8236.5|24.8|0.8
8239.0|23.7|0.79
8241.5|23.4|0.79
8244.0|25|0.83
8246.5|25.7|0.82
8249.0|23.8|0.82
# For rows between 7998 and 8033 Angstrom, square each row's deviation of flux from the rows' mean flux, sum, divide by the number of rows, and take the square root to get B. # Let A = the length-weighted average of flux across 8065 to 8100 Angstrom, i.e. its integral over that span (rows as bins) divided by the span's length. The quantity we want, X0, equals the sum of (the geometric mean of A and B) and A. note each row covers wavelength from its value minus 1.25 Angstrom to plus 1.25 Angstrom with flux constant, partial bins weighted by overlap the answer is 28.2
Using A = 23.0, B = 1.20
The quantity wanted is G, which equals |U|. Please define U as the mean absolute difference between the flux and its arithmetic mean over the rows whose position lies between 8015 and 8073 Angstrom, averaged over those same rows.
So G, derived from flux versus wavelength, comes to 0.79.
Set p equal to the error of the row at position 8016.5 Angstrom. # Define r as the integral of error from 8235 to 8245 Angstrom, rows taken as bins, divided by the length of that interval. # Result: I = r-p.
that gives -0.40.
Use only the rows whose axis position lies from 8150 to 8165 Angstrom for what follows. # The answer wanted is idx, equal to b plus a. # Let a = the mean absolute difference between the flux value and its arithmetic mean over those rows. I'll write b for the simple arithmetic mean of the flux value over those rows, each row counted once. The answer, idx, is 24.6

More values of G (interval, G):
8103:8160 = 0.70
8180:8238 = 0.71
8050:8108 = 0.53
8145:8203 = 0.60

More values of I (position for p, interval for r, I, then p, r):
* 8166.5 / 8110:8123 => -0.06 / 0.87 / 0.809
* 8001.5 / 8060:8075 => 0.01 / 0.92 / 0.929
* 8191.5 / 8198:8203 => -0.05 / 0.92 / 0.871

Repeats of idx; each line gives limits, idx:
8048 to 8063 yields 23.7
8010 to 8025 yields 23.6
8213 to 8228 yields 23.2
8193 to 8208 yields 24.2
